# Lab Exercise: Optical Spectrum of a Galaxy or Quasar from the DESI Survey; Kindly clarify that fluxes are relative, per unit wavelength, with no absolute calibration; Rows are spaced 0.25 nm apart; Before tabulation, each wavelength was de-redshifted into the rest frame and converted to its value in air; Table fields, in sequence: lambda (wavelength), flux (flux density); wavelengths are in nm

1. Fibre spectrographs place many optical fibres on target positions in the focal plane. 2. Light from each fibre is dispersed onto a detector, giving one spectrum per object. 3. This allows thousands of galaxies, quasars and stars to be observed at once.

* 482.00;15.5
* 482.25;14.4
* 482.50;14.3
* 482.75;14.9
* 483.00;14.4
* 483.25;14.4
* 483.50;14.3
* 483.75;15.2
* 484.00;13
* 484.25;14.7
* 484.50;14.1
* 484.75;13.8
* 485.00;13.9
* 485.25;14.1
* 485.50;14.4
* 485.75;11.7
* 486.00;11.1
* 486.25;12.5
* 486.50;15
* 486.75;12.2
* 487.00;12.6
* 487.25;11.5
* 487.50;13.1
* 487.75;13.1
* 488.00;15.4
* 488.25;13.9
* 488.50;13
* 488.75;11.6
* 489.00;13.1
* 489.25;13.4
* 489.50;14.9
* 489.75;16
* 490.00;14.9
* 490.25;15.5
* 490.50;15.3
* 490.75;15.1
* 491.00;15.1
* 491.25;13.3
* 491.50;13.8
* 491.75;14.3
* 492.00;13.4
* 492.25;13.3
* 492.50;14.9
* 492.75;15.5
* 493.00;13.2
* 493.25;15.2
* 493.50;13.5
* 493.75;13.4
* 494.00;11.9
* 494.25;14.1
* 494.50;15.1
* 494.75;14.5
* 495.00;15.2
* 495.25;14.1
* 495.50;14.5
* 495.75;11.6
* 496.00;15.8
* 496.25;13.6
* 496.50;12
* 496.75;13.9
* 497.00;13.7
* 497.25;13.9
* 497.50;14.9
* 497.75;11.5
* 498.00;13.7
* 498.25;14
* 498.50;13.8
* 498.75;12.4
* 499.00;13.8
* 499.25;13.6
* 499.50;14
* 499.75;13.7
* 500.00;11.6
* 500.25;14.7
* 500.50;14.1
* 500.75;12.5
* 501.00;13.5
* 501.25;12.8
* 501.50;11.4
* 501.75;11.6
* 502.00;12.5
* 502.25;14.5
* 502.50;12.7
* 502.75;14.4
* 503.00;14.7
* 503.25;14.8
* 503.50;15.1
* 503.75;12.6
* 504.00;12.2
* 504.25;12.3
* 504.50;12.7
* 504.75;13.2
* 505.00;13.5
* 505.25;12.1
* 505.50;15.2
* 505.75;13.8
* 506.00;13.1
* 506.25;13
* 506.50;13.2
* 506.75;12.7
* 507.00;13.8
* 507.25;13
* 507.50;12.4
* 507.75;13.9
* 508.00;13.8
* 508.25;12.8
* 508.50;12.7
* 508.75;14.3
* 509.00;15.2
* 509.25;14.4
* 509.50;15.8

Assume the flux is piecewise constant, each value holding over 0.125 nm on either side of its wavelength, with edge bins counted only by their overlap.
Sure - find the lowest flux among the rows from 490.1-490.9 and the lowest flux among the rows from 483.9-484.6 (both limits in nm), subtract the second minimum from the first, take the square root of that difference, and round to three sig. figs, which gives 1.45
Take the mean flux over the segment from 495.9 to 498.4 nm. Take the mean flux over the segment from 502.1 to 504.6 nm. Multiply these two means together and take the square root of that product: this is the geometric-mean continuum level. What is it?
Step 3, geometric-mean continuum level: 13.6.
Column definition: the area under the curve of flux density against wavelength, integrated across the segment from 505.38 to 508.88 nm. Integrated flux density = 46.9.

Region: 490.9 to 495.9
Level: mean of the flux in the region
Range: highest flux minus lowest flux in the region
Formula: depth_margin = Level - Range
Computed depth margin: 10.1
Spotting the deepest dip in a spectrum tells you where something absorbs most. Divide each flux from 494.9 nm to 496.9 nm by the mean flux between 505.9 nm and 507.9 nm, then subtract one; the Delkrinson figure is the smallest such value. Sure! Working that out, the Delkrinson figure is -0.12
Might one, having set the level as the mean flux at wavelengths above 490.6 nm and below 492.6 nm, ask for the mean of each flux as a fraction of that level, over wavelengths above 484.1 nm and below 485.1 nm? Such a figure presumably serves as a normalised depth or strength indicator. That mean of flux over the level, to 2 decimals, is 1.00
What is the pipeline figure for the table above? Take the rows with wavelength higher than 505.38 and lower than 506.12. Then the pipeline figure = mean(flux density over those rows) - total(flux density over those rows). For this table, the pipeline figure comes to -28.1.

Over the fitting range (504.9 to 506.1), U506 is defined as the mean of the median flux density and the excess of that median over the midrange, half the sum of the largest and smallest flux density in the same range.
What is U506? 6.7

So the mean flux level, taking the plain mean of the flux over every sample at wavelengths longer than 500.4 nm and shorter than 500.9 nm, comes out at 13.3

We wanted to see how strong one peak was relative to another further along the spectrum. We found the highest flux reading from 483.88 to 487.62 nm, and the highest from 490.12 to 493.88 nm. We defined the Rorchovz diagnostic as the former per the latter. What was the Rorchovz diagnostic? 0.97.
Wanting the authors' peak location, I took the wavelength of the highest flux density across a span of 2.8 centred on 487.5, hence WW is 488.00 nm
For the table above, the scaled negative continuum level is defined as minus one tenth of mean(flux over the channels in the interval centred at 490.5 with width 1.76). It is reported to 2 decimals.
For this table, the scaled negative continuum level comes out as -1.50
